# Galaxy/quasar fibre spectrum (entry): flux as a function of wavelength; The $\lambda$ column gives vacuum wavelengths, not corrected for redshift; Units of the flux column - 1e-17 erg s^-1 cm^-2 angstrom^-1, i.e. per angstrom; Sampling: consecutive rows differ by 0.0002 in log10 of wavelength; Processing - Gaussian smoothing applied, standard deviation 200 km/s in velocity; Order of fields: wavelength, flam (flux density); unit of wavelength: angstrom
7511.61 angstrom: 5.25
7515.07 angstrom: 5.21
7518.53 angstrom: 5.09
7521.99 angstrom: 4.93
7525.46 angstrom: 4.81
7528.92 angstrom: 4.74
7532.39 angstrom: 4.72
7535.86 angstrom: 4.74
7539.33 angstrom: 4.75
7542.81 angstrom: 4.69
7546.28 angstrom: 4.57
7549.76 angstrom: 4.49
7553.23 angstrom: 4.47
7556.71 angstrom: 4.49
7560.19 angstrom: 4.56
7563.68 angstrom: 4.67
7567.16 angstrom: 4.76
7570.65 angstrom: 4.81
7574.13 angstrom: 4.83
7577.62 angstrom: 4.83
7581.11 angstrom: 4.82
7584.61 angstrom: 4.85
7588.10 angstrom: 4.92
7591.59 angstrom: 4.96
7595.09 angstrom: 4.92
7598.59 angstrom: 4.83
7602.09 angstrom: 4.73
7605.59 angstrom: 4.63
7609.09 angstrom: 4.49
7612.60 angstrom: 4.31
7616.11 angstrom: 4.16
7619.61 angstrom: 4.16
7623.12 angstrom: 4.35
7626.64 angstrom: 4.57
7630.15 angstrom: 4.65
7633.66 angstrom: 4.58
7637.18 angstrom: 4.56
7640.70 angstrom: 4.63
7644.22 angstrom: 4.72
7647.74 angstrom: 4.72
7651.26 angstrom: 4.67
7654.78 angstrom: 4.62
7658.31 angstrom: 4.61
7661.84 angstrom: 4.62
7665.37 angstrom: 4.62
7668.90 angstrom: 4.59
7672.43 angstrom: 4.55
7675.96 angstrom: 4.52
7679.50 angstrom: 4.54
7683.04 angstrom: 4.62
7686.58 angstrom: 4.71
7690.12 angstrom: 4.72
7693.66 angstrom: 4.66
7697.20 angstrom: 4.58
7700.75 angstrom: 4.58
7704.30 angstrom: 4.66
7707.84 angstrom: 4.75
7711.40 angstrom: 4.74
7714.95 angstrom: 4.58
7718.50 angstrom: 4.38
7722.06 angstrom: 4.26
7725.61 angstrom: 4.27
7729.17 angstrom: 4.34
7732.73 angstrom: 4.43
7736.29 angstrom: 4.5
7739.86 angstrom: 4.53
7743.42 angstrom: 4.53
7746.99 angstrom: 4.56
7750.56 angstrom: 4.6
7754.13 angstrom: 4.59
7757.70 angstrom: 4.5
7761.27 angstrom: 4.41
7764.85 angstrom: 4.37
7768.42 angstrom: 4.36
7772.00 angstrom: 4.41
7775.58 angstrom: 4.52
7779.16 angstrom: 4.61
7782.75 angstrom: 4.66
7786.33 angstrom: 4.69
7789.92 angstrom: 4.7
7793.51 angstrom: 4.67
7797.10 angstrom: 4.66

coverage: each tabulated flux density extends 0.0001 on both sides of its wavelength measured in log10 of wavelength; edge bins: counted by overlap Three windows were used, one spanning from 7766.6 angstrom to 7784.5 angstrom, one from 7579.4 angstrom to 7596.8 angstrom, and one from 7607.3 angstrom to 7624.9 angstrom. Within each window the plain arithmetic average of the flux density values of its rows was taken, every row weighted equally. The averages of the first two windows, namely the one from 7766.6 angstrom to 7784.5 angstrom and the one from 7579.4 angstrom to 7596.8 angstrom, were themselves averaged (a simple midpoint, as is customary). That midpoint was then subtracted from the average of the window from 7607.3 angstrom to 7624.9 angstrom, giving -0.4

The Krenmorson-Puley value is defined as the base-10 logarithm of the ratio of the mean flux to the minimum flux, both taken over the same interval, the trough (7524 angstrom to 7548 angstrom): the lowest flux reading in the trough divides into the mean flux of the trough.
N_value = 0.014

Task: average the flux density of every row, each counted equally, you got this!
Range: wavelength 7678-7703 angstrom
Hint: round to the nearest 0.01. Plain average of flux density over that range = 4.63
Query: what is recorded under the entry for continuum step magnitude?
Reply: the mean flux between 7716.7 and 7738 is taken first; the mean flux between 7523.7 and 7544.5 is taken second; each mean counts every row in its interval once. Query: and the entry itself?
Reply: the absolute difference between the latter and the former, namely 0.38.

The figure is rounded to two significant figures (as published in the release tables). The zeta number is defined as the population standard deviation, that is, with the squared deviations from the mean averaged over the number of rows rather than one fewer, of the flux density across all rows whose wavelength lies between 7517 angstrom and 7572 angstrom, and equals 0.16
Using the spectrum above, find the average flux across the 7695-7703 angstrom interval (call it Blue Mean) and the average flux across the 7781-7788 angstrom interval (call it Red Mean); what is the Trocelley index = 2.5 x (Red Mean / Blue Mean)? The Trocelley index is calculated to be 2.55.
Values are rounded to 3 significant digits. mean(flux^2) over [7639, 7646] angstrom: 21.9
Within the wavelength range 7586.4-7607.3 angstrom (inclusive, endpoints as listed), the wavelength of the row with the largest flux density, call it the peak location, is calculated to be 7591.59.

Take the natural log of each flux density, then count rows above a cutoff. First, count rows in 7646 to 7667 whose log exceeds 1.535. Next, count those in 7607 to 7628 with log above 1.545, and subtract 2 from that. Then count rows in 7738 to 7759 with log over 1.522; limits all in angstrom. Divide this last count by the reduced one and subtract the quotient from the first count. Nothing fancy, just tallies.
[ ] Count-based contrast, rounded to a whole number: 3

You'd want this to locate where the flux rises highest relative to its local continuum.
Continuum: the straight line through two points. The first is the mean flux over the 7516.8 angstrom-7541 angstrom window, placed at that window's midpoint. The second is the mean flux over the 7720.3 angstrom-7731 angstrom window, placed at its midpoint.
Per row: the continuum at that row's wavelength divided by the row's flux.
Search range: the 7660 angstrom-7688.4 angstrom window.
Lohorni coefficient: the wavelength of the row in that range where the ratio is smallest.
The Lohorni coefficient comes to 7686.58 angstrom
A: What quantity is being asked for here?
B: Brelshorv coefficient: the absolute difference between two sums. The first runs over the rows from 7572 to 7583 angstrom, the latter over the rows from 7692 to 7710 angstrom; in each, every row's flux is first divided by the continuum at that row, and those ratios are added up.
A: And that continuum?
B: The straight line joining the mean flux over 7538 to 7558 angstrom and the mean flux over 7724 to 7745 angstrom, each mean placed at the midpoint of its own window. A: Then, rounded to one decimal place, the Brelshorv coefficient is 2.0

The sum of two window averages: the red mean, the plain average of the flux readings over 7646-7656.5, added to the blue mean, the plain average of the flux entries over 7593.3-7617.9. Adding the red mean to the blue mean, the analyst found 9.25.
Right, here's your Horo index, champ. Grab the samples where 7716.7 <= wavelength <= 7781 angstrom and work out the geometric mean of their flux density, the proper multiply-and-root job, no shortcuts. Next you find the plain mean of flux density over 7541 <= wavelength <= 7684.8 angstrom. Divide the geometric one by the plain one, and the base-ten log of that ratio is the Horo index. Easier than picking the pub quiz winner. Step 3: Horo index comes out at -0.017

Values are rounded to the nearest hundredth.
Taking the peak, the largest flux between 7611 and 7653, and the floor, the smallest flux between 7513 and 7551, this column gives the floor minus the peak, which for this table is -0.23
